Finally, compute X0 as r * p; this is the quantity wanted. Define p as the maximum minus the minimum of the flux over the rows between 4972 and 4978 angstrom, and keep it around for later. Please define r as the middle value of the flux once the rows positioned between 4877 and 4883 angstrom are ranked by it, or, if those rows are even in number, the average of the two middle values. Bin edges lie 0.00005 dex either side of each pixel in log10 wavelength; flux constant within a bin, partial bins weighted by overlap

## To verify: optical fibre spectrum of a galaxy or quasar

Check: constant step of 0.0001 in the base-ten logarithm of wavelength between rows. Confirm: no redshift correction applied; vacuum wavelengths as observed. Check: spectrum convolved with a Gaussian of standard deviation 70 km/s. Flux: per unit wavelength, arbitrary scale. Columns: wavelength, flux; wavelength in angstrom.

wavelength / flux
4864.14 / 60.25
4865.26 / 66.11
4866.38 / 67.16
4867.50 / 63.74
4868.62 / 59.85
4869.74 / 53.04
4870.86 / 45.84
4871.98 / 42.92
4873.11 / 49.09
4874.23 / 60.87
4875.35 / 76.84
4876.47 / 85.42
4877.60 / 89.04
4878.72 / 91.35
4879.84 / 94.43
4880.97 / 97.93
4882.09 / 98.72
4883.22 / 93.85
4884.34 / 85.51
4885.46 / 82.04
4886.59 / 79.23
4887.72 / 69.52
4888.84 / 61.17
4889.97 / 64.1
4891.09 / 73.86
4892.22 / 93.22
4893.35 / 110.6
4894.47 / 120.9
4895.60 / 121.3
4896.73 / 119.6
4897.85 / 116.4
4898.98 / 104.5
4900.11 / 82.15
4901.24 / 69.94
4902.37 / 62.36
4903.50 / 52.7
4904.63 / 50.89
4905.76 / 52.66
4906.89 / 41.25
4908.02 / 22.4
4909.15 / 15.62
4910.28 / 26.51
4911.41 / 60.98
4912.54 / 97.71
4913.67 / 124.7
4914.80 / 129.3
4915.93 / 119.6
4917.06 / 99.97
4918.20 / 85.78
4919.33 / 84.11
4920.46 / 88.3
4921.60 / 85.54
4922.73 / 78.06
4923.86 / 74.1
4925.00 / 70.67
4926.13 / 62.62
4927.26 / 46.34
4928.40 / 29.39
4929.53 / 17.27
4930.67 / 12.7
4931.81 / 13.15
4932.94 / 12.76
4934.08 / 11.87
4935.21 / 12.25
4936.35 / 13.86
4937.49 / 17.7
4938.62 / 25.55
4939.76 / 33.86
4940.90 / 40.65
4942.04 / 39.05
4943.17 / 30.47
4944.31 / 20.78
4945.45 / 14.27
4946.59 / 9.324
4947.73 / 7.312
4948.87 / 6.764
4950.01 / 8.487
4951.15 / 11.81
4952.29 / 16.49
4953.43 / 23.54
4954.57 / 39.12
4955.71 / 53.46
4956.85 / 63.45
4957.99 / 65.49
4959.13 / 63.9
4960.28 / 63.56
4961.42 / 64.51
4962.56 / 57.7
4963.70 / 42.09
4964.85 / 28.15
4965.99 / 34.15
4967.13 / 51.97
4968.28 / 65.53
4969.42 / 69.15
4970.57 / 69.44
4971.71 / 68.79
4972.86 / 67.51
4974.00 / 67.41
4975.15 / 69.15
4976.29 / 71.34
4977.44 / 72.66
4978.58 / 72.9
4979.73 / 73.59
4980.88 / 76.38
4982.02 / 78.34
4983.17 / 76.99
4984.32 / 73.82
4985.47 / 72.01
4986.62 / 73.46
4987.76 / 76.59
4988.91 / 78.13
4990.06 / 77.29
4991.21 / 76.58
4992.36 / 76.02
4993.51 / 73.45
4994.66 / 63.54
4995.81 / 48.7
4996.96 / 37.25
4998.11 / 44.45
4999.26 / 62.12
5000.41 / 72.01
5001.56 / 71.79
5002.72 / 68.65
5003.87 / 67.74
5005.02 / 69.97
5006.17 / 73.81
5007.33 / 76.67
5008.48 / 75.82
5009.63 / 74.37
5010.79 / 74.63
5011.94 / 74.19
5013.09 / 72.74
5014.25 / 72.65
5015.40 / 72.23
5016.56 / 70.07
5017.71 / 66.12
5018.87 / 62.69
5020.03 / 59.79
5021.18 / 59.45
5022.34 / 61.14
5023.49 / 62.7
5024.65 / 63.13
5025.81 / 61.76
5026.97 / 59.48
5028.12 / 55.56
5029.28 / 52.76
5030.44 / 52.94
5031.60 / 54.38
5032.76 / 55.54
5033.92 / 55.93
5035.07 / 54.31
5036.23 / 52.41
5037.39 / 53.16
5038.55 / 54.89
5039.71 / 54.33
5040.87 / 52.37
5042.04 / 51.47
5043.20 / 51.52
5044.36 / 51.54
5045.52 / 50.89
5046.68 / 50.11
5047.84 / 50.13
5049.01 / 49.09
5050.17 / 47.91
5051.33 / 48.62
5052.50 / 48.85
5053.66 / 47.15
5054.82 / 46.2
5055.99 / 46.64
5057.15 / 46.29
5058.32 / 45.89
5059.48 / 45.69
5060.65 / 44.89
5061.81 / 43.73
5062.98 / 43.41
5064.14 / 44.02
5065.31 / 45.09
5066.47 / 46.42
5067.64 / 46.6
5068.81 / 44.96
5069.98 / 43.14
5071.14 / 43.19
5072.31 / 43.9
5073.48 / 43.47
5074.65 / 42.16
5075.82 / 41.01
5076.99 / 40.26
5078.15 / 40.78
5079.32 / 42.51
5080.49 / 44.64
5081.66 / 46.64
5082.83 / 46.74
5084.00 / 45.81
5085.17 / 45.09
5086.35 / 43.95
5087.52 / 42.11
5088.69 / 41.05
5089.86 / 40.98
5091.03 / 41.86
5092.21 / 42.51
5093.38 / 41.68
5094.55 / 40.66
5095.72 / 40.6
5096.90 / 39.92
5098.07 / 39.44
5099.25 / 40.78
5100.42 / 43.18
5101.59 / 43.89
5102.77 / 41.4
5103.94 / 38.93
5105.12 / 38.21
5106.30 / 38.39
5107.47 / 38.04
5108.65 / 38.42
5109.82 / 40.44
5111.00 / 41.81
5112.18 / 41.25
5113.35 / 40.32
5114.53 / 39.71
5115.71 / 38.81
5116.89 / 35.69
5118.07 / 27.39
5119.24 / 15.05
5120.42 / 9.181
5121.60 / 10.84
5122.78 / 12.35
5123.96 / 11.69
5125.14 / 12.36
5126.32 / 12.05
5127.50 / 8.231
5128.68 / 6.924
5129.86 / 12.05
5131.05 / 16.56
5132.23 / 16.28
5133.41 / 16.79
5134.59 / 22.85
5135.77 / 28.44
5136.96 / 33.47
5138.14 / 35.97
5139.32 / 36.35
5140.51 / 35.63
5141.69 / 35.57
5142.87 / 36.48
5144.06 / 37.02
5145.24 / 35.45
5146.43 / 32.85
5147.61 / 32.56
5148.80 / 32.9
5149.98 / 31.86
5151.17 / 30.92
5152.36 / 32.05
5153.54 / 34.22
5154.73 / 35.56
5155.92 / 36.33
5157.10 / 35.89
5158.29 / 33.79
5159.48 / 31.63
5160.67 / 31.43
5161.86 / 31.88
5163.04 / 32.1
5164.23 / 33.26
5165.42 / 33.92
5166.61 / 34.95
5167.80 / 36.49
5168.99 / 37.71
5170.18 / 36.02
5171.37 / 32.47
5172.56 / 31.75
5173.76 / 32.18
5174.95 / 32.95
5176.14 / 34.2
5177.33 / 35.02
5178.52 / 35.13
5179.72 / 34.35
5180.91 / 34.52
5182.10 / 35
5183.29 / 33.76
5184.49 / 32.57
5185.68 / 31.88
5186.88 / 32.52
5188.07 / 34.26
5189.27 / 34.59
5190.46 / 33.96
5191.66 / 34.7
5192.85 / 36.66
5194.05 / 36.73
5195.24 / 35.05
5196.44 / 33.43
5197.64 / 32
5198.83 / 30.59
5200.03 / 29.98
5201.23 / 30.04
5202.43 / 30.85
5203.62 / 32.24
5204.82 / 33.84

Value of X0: 496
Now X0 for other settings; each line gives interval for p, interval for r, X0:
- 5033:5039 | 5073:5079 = 144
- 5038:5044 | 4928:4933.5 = 45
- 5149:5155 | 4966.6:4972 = 319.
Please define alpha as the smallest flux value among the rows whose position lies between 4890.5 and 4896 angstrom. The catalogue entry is 73.86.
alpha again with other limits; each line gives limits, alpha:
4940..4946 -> 14.27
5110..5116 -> 38.81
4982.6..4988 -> 72.01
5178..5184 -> 33.76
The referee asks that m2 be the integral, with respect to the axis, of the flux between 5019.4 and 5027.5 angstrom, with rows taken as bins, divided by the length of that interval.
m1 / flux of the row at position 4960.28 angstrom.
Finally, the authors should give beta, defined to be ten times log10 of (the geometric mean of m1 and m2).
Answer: 17.9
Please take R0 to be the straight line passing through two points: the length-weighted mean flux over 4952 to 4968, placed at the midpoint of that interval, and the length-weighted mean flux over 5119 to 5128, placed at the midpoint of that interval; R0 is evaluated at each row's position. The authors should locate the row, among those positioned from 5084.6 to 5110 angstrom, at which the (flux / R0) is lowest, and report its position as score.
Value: 5088.69 angstrom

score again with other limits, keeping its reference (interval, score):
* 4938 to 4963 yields 4948.87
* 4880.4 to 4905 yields 4904.63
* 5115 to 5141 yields 5128.68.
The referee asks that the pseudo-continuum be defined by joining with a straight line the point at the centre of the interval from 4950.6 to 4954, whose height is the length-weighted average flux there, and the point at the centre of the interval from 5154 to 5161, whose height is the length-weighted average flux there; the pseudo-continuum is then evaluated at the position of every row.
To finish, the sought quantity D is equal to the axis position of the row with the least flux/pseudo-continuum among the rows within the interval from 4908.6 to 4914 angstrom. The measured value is 4909.15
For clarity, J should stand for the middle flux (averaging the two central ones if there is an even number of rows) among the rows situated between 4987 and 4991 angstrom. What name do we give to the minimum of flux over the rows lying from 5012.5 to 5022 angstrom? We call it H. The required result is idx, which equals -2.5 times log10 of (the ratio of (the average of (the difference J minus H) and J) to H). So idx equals 0.2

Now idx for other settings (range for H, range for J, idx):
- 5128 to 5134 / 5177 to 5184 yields -1.6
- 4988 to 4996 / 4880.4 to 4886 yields -0.4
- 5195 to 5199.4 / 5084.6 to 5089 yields 0.1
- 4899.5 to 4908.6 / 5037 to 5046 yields -0.6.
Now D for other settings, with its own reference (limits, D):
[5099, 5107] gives 5105.12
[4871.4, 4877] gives 4871.98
